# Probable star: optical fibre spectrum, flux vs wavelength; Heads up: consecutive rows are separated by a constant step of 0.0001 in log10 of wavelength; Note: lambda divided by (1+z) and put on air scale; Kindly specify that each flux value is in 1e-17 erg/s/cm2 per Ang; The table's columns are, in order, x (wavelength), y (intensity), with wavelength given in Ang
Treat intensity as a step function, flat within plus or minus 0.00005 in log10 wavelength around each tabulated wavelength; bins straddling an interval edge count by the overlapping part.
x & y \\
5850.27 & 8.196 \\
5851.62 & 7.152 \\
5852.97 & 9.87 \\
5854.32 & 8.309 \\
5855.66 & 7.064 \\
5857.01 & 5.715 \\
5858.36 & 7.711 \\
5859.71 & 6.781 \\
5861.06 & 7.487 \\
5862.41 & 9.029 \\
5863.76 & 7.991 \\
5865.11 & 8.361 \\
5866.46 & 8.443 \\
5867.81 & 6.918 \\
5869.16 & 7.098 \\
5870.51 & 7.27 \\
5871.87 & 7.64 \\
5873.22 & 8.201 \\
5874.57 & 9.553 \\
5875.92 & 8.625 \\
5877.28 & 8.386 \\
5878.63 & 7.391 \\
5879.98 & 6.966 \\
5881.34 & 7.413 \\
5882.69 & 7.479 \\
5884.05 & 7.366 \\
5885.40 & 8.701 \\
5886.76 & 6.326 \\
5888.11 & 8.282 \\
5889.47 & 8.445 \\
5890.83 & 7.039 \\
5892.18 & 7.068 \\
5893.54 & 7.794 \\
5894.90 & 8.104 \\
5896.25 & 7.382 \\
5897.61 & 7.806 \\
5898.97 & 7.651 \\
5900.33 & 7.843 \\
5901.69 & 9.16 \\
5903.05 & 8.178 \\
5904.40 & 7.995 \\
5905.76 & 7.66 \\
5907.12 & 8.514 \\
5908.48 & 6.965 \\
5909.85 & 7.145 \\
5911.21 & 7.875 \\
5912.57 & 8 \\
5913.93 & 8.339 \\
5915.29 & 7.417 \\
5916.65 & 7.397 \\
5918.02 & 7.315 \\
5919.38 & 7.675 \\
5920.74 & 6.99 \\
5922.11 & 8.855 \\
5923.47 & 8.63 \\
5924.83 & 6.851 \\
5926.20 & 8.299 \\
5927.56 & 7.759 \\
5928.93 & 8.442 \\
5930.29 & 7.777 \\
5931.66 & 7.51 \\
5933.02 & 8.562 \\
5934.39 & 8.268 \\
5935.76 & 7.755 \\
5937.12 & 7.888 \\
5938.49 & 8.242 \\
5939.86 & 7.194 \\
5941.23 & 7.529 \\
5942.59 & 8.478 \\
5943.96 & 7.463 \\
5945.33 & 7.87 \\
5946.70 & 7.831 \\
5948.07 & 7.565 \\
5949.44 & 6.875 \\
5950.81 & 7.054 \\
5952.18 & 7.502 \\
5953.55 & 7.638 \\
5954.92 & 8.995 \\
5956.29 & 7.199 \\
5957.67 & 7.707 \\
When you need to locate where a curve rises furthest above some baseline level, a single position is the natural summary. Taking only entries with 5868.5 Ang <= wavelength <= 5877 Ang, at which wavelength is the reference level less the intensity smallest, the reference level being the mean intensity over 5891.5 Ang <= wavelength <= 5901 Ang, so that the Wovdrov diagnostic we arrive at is 5874.57 Ang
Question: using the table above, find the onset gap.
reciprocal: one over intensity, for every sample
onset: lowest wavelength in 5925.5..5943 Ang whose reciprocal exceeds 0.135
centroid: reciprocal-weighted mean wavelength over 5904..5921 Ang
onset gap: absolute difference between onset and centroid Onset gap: 27.2 Ang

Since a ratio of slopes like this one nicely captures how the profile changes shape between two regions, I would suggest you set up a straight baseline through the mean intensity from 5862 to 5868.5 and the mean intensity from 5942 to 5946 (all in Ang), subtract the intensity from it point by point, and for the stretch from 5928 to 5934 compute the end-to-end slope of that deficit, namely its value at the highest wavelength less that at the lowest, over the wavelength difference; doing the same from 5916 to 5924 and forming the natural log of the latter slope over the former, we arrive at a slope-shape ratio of 1.75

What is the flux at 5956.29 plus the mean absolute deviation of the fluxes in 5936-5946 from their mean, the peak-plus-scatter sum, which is 7.6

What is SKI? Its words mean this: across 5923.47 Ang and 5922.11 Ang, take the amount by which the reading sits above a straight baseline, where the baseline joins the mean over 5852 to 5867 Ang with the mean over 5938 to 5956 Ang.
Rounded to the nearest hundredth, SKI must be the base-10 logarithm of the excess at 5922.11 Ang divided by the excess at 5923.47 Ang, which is 0.10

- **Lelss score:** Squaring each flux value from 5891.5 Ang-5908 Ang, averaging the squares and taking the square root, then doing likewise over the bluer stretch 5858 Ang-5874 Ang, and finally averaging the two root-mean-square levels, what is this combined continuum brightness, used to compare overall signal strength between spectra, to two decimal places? 7.86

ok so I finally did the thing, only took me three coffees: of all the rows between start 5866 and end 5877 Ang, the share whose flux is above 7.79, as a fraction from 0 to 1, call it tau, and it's 0.50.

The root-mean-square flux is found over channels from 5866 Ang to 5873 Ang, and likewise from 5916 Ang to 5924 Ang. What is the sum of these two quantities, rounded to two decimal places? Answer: 15.33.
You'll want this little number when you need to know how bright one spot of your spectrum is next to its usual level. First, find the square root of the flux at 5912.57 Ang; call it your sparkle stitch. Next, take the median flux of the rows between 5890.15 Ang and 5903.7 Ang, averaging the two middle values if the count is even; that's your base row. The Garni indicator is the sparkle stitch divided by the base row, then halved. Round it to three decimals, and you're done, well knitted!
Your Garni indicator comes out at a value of 0.181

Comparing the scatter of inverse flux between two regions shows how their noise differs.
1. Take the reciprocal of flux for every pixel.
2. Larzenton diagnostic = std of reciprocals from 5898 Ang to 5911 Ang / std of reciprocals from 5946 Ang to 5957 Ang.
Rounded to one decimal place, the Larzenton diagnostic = 1.0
